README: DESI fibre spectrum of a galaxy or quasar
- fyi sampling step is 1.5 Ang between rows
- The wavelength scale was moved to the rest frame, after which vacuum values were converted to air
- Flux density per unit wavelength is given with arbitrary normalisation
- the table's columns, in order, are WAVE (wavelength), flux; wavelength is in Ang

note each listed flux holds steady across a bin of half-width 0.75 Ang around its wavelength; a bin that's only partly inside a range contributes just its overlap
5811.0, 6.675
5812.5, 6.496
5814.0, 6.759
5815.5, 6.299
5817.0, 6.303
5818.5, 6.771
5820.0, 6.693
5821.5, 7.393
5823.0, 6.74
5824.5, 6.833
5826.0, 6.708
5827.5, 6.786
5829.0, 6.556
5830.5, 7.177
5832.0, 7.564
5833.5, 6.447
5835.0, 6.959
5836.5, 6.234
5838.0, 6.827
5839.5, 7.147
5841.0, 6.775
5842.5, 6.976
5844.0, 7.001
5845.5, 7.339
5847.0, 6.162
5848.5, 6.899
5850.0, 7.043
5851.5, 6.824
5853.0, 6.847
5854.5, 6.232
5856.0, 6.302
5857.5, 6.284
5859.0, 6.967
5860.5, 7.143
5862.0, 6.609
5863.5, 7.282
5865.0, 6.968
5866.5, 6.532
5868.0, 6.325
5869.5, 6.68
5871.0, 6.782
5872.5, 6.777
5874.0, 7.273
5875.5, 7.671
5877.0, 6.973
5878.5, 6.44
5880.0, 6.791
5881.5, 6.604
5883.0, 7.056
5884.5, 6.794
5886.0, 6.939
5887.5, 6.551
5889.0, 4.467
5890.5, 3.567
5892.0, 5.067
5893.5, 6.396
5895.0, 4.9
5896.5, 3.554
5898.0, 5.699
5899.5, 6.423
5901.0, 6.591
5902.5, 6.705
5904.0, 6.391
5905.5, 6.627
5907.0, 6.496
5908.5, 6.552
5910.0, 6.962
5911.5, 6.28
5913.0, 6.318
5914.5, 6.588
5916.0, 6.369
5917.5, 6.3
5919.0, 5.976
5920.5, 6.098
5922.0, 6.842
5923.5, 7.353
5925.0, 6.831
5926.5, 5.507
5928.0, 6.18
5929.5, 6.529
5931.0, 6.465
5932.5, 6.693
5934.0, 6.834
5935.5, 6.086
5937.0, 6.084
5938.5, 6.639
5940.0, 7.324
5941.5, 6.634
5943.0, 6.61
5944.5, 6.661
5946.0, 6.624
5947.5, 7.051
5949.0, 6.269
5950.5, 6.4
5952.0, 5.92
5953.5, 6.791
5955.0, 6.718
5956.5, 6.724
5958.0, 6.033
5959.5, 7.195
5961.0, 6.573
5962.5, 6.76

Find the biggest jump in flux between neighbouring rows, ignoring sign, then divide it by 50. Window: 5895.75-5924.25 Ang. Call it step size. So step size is 0.043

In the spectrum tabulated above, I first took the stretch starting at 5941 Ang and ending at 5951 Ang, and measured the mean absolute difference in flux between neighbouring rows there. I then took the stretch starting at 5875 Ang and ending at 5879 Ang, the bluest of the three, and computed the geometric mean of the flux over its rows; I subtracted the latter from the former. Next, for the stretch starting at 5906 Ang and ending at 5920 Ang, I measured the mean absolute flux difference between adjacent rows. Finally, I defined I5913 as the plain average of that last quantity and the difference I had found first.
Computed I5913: -3.3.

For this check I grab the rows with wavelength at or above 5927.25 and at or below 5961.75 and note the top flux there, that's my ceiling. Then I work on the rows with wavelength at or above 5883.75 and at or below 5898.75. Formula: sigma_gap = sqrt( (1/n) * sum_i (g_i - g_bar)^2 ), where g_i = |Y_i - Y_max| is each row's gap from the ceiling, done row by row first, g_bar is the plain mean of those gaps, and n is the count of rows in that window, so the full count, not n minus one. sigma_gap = 1.2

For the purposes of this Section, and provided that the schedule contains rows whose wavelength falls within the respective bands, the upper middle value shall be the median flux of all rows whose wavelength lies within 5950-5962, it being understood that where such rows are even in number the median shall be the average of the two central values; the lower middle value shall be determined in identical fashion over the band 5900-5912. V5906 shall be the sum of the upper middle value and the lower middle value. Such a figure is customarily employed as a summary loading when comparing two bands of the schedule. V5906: 13.2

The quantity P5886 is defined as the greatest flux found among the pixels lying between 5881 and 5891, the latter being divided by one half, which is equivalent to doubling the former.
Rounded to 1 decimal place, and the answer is 14.1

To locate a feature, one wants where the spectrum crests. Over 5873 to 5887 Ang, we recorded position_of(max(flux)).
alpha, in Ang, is 5875.5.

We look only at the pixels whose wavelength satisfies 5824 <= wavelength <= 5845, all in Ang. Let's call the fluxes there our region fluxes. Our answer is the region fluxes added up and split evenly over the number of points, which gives 6.86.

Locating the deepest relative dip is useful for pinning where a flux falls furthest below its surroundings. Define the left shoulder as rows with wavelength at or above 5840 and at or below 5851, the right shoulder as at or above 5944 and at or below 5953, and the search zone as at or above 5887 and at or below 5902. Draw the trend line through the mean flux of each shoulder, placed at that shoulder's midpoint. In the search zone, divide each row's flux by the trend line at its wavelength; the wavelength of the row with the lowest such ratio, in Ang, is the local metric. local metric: 5896.5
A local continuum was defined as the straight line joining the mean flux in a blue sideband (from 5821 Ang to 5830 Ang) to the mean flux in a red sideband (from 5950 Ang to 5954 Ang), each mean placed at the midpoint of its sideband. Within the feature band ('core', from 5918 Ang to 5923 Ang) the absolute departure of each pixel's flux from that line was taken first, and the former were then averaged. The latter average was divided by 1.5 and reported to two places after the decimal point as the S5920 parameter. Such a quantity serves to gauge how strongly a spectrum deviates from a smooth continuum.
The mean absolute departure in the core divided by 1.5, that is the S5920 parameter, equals 0.28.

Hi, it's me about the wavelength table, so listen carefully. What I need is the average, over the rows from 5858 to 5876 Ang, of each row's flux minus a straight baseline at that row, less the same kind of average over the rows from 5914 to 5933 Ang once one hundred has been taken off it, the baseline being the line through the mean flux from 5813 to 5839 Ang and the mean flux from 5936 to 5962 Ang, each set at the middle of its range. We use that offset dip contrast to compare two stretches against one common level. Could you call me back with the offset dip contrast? 100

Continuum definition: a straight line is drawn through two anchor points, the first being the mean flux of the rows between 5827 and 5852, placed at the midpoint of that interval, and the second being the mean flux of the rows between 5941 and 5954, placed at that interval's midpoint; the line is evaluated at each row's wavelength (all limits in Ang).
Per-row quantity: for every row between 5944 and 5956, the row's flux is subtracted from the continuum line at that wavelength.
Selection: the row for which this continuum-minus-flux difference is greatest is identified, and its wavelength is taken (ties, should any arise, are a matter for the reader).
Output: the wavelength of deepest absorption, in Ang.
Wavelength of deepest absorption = 5952.0 Ang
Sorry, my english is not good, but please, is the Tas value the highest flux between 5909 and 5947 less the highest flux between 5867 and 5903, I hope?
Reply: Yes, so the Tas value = -0.32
